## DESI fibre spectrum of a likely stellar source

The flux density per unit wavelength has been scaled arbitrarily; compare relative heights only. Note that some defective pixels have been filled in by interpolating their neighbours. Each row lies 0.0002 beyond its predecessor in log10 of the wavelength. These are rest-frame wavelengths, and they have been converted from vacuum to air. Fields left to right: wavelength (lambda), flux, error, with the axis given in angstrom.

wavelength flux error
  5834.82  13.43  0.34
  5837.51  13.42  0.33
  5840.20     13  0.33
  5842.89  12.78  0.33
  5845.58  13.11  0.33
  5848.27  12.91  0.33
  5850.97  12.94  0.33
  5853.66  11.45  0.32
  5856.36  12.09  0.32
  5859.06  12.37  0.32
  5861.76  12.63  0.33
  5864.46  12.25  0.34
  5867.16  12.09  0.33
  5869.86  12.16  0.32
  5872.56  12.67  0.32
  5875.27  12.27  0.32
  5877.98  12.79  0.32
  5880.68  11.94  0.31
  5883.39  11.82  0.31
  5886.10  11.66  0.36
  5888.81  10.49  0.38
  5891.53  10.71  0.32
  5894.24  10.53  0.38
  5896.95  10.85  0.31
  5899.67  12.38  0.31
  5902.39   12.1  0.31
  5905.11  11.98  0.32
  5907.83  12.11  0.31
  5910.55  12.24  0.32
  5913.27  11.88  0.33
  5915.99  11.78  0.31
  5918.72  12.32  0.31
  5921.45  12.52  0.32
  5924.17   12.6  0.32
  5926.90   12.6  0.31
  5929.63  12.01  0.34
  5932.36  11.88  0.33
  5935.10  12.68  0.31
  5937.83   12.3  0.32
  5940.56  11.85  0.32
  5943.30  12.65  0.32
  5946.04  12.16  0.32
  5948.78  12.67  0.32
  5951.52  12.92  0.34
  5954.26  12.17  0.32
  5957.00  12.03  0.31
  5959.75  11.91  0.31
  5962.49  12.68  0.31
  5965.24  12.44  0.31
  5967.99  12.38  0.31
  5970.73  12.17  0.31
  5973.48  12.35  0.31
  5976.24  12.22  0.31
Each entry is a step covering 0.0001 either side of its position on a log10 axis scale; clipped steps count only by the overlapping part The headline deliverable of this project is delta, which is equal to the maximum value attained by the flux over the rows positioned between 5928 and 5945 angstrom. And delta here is 12.68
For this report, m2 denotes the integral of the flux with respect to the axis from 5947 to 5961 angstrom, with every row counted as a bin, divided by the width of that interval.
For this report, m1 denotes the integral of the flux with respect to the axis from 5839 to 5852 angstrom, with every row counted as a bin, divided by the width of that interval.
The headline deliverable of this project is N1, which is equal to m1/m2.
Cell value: 1.05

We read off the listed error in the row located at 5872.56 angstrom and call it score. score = 0.320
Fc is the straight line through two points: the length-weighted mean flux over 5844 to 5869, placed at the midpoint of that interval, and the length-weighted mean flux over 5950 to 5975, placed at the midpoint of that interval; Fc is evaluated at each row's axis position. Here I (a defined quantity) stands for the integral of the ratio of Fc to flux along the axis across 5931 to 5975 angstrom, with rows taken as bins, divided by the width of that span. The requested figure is 1.00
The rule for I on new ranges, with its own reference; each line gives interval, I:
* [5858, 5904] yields 1.05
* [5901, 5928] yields 1.01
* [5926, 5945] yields 1.01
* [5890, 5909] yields 1.08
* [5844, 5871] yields 1.00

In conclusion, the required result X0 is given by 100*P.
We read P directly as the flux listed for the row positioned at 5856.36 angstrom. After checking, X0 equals 1209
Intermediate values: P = 12.09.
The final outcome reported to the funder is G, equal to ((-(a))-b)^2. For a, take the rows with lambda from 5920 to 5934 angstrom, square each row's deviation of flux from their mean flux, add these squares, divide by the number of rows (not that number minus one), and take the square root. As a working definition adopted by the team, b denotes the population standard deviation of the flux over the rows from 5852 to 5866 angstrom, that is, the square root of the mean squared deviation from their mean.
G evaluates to 0.5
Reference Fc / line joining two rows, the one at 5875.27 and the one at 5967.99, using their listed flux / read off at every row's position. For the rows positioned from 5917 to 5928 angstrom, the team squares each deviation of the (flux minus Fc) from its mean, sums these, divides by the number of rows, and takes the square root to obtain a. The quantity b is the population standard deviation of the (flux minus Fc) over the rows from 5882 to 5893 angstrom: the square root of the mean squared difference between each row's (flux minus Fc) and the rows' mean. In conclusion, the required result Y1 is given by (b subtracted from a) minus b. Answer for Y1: -1.1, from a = 0.11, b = 0.58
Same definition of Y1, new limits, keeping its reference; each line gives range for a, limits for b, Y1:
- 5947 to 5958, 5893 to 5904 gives -1.2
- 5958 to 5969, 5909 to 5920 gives -0.2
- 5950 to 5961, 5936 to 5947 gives -0.2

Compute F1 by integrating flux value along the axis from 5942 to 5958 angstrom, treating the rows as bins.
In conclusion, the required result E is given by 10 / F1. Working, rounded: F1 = 199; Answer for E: 0.050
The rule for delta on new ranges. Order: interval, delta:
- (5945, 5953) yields 12.92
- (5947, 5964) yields 12.92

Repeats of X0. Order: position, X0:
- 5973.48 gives 1235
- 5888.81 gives 1049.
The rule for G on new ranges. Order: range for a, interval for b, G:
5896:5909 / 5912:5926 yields 0.8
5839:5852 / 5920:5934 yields 0.2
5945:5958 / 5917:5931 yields 0.3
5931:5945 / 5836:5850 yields 0.3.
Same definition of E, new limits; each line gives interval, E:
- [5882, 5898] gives 0.057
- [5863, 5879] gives 0.051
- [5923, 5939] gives 0.051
